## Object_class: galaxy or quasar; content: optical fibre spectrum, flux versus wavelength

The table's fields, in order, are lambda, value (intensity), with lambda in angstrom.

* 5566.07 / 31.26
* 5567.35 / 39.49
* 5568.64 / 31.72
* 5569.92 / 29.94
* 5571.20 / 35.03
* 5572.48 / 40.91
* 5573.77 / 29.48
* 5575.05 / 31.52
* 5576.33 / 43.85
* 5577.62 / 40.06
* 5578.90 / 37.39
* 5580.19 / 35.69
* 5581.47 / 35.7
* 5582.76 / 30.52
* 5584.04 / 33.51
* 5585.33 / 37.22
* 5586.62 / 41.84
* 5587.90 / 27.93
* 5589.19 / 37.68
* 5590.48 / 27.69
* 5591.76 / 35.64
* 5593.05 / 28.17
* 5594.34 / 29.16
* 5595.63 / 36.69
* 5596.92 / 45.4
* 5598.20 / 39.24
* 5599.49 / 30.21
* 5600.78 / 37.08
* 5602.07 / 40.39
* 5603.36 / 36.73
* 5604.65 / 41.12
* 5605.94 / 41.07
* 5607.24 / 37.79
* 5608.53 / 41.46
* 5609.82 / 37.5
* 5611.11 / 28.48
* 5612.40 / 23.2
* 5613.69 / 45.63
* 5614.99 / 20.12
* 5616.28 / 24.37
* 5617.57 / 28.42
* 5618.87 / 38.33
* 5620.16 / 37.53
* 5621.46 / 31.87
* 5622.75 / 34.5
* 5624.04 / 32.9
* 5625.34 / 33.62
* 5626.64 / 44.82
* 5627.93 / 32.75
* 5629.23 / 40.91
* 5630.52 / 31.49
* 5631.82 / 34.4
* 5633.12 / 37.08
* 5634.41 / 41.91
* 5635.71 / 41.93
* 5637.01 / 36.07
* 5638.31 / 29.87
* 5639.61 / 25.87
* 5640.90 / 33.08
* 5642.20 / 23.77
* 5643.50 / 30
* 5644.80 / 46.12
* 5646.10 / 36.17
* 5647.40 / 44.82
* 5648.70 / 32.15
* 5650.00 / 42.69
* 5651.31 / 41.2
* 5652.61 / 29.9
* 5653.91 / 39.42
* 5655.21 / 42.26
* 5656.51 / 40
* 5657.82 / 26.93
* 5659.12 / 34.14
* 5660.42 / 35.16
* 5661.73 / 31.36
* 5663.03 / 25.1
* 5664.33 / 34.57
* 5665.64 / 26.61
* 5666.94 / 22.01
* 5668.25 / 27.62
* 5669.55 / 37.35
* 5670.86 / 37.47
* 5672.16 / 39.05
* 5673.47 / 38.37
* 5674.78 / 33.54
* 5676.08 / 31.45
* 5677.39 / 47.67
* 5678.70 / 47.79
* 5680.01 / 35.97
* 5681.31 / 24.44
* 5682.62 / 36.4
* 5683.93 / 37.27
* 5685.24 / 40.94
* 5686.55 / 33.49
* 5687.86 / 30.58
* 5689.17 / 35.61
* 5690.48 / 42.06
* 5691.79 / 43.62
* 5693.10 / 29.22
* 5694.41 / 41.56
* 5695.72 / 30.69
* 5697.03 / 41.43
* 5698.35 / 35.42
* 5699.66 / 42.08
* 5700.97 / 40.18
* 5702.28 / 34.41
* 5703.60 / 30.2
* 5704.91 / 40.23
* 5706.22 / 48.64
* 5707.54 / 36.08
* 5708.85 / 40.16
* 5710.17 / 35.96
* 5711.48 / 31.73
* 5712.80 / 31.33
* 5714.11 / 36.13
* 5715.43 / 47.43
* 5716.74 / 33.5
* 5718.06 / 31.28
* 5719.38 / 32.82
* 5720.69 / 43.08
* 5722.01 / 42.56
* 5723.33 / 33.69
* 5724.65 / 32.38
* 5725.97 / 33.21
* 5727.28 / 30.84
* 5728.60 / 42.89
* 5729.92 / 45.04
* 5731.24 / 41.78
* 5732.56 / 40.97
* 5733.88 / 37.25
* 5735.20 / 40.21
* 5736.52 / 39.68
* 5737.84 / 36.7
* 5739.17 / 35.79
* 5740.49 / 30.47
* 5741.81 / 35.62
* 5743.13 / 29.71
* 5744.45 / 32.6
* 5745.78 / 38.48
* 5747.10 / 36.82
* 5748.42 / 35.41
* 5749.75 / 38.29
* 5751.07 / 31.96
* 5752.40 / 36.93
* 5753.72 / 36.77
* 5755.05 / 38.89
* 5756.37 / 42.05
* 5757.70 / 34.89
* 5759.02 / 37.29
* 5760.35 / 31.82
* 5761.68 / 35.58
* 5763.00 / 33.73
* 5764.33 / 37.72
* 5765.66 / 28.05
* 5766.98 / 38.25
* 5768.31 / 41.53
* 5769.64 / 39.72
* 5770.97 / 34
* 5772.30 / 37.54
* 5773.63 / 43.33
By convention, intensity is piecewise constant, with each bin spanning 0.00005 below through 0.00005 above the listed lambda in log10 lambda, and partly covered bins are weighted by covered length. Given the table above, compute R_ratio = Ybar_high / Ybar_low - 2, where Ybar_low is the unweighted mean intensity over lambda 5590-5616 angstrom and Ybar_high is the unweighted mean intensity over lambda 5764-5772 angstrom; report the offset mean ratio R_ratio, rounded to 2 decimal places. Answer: -0.96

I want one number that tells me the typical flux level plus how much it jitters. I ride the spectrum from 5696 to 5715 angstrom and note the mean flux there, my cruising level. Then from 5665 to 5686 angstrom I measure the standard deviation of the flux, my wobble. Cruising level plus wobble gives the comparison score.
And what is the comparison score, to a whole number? 45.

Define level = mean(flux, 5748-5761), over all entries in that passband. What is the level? 36.4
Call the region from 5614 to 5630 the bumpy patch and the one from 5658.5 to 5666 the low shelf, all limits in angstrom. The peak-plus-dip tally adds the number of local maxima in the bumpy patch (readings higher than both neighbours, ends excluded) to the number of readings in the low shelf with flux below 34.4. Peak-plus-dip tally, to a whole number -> 7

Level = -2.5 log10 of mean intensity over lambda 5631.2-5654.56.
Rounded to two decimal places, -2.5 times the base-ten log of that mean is -3.89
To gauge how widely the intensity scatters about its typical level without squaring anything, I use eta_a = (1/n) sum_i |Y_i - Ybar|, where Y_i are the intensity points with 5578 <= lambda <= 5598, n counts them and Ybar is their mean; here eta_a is 4.1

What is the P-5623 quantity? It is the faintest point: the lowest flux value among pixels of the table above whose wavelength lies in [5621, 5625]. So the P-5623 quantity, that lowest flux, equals 31.87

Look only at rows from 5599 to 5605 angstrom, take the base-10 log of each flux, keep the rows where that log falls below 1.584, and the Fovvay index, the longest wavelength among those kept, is 5603.36 angstrom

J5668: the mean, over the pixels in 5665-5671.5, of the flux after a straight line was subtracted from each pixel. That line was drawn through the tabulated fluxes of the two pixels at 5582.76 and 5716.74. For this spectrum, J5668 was -2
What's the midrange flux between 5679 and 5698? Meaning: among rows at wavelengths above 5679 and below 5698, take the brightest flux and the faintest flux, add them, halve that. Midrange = 34.0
